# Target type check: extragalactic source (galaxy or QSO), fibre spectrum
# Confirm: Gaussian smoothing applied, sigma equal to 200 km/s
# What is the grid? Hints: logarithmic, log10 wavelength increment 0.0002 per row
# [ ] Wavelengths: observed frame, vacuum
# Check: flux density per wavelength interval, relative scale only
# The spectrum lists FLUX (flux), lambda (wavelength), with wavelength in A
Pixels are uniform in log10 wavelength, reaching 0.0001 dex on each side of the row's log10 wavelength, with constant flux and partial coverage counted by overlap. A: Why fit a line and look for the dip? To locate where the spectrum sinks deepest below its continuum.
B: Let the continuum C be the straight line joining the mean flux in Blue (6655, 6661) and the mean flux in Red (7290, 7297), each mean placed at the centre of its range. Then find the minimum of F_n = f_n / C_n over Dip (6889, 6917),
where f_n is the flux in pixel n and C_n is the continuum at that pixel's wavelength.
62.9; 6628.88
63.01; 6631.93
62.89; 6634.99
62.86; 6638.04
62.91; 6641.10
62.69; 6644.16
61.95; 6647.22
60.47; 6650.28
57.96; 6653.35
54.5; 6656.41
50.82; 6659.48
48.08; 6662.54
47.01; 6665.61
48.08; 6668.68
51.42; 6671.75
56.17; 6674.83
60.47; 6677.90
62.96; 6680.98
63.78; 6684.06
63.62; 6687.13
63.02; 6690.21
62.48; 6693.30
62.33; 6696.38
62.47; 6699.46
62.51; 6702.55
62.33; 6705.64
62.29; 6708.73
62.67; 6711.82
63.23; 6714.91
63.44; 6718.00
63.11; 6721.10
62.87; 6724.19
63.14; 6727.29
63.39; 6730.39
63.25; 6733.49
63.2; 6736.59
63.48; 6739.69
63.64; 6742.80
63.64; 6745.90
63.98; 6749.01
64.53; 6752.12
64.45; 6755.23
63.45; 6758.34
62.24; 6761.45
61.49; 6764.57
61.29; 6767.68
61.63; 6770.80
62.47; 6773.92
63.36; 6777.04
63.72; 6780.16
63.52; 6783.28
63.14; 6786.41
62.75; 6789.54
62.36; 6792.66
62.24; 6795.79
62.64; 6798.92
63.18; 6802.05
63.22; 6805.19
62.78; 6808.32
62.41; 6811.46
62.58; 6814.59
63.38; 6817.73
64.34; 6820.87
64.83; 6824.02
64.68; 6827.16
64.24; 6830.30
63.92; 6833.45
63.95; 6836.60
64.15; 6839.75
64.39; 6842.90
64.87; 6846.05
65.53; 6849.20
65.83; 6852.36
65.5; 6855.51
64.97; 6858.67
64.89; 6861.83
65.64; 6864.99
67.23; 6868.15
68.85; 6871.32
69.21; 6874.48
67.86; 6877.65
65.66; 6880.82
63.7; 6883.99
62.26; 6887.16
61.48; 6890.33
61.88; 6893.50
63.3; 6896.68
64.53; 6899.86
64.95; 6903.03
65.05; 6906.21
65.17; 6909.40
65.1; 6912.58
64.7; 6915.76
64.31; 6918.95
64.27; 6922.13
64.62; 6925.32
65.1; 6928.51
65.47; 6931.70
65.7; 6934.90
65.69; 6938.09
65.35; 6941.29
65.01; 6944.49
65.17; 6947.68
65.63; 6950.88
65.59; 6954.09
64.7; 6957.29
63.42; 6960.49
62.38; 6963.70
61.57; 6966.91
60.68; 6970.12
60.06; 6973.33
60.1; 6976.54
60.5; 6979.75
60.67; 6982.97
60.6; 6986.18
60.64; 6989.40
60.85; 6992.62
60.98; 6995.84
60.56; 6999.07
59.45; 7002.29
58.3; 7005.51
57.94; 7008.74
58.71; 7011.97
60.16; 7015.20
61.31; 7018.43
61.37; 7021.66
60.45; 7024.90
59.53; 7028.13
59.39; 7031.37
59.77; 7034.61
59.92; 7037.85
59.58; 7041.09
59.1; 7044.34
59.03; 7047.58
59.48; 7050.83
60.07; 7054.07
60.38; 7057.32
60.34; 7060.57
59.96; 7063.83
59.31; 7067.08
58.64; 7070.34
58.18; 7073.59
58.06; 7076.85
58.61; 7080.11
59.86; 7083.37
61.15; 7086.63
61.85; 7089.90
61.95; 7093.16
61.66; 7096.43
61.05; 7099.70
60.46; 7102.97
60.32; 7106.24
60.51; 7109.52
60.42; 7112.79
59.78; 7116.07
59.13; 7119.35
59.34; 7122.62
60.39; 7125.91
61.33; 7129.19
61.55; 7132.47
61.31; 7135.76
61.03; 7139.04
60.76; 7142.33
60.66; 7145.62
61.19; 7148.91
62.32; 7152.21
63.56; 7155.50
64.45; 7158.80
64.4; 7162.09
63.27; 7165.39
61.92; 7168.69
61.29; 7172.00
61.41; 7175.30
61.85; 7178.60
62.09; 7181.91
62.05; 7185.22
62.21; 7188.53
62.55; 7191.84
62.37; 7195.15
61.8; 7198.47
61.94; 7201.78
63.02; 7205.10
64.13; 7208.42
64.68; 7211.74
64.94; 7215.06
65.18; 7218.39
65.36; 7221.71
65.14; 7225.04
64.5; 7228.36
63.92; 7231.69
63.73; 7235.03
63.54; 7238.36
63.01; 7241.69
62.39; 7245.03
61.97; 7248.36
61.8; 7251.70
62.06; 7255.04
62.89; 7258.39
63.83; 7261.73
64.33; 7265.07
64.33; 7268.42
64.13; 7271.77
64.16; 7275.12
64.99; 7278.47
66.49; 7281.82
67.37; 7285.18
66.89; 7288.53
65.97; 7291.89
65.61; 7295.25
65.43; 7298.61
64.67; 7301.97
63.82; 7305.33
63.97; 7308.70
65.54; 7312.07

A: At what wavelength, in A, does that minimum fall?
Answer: 6890.33 A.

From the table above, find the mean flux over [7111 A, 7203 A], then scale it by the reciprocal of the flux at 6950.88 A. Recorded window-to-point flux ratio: 0.94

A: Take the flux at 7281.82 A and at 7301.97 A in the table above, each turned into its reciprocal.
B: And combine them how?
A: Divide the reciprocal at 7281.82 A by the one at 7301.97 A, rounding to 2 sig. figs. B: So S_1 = 0.97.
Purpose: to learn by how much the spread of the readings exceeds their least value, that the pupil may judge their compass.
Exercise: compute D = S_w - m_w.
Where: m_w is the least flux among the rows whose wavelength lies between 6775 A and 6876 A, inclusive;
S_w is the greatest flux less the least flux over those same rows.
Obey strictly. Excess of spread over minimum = -55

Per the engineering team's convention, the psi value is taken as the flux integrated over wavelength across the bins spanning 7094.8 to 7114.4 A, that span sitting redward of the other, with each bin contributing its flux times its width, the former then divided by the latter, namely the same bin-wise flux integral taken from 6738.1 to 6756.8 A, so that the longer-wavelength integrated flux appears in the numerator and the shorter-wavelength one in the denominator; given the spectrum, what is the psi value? 1.00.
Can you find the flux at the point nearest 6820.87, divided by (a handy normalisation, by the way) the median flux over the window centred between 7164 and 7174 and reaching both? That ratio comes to 1.04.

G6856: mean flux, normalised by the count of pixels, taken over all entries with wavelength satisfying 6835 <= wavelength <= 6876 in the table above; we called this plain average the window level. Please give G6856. 66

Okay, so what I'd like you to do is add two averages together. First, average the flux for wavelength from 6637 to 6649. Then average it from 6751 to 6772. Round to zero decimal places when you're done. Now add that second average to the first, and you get 125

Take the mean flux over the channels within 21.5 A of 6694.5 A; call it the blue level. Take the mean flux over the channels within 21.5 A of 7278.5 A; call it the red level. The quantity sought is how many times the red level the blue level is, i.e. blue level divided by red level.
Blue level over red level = 0.95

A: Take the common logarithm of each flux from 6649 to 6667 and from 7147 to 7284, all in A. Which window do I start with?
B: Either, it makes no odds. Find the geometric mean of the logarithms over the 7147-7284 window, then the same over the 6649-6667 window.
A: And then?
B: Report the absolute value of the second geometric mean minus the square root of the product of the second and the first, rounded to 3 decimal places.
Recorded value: 0.039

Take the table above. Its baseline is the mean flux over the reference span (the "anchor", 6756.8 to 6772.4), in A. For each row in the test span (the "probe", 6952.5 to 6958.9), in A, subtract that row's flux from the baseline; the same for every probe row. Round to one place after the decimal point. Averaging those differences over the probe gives -3.1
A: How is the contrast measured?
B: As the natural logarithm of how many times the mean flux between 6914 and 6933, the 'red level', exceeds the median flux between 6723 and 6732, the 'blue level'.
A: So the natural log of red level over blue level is 0.03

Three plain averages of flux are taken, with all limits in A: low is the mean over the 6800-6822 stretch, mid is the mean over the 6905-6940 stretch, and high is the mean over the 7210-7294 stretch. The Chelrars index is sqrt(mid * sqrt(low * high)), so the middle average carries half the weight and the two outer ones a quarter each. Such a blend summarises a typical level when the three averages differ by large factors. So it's 64.4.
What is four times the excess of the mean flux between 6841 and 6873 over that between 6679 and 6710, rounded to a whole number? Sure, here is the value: 12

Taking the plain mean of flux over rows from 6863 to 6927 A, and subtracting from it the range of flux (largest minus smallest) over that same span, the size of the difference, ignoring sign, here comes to 57.3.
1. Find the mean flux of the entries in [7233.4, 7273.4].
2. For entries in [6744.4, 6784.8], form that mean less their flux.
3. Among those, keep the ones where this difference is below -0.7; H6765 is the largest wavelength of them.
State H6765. 6755.23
